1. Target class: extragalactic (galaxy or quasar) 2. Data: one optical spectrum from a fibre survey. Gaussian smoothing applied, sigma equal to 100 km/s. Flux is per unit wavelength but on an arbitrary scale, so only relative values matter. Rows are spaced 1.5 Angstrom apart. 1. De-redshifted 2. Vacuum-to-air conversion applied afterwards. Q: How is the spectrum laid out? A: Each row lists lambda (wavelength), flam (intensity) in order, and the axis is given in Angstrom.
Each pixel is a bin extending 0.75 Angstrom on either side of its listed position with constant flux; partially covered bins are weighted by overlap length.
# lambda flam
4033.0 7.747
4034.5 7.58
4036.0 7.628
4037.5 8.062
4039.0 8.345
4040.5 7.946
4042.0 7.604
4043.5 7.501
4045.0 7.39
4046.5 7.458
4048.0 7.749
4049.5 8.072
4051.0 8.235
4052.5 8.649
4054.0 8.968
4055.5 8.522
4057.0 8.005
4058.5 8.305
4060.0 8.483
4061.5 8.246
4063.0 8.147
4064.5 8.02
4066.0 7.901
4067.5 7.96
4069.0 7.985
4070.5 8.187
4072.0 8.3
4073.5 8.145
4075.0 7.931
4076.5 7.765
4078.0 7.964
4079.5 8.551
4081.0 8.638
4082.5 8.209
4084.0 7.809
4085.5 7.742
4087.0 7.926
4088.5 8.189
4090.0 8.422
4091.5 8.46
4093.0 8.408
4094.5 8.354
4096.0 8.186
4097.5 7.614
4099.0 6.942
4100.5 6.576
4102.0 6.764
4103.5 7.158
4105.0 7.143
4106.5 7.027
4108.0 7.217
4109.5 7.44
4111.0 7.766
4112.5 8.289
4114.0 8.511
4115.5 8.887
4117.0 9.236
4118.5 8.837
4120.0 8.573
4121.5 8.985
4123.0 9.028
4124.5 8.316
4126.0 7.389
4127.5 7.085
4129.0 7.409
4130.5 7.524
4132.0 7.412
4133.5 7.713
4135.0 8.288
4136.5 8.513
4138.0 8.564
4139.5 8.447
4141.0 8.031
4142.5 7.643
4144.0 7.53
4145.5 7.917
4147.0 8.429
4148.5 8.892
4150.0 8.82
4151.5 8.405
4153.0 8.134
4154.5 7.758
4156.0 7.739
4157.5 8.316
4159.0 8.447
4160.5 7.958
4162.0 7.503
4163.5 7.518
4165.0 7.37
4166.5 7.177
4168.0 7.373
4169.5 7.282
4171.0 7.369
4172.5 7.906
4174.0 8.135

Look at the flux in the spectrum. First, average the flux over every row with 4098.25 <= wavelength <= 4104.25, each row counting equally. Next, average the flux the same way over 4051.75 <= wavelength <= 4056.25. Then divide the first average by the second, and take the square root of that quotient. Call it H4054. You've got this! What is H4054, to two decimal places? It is 0.89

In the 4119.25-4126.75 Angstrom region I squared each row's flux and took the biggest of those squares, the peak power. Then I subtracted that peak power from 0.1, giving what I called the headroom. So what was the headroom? -81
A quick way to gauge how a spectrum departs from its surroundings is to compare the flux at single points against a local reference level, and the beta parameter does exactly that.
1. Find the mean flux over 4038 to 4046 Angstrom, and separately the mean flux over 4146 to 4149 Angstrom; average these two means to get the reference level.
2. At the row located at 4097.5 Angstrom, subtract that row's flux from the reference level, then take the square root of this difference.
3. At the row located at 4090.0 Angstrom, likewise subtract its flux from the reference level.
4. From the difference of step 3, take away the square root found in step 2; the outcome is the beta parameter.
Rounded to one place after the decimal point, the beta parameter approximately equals -1.0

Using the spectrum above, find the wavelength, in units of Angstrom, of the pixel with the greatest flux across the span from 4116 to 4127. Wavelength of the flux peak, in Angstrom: 4117.0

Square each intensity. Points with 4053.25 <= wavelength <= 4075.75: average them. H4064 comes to 67.4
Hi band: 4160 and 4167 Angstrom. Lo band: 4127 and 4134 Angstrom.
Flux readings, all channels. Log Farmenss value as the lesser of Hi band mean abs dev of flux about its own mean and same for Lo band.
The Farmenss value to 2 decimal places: 0.15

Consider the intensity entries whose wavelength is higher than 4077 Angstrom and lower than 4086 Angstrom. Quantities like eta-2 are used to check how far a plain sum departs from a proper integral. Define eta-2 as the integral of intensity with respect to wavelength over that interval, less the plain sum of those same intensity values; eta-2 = 24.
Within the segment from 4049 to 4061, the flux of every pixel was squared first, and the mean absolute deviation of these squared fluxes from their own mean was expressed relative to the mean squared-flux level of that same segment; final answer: 0.060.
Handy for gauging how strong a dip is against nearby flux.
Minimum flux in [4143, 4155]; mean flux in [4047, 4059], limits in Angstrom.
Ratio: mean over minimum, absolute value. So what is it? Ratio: 1.10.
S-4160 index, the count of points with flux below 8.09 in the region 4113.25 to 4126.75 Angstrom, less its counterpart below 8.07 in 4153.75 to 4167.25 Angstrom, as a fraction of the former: -6.0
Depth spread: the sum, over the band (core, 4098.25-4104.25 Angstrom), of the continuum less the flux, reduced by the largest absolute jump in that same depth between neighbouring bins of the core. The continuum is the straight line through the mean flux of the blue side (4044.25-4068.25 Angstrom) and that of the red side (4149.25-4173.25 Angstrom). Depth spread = 4.1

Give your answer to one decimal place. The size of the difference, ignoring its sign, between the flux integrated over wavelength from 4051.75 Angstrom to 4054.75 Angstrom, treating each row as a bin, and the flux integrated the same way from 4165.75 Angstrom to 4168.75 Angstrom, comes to 4.6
